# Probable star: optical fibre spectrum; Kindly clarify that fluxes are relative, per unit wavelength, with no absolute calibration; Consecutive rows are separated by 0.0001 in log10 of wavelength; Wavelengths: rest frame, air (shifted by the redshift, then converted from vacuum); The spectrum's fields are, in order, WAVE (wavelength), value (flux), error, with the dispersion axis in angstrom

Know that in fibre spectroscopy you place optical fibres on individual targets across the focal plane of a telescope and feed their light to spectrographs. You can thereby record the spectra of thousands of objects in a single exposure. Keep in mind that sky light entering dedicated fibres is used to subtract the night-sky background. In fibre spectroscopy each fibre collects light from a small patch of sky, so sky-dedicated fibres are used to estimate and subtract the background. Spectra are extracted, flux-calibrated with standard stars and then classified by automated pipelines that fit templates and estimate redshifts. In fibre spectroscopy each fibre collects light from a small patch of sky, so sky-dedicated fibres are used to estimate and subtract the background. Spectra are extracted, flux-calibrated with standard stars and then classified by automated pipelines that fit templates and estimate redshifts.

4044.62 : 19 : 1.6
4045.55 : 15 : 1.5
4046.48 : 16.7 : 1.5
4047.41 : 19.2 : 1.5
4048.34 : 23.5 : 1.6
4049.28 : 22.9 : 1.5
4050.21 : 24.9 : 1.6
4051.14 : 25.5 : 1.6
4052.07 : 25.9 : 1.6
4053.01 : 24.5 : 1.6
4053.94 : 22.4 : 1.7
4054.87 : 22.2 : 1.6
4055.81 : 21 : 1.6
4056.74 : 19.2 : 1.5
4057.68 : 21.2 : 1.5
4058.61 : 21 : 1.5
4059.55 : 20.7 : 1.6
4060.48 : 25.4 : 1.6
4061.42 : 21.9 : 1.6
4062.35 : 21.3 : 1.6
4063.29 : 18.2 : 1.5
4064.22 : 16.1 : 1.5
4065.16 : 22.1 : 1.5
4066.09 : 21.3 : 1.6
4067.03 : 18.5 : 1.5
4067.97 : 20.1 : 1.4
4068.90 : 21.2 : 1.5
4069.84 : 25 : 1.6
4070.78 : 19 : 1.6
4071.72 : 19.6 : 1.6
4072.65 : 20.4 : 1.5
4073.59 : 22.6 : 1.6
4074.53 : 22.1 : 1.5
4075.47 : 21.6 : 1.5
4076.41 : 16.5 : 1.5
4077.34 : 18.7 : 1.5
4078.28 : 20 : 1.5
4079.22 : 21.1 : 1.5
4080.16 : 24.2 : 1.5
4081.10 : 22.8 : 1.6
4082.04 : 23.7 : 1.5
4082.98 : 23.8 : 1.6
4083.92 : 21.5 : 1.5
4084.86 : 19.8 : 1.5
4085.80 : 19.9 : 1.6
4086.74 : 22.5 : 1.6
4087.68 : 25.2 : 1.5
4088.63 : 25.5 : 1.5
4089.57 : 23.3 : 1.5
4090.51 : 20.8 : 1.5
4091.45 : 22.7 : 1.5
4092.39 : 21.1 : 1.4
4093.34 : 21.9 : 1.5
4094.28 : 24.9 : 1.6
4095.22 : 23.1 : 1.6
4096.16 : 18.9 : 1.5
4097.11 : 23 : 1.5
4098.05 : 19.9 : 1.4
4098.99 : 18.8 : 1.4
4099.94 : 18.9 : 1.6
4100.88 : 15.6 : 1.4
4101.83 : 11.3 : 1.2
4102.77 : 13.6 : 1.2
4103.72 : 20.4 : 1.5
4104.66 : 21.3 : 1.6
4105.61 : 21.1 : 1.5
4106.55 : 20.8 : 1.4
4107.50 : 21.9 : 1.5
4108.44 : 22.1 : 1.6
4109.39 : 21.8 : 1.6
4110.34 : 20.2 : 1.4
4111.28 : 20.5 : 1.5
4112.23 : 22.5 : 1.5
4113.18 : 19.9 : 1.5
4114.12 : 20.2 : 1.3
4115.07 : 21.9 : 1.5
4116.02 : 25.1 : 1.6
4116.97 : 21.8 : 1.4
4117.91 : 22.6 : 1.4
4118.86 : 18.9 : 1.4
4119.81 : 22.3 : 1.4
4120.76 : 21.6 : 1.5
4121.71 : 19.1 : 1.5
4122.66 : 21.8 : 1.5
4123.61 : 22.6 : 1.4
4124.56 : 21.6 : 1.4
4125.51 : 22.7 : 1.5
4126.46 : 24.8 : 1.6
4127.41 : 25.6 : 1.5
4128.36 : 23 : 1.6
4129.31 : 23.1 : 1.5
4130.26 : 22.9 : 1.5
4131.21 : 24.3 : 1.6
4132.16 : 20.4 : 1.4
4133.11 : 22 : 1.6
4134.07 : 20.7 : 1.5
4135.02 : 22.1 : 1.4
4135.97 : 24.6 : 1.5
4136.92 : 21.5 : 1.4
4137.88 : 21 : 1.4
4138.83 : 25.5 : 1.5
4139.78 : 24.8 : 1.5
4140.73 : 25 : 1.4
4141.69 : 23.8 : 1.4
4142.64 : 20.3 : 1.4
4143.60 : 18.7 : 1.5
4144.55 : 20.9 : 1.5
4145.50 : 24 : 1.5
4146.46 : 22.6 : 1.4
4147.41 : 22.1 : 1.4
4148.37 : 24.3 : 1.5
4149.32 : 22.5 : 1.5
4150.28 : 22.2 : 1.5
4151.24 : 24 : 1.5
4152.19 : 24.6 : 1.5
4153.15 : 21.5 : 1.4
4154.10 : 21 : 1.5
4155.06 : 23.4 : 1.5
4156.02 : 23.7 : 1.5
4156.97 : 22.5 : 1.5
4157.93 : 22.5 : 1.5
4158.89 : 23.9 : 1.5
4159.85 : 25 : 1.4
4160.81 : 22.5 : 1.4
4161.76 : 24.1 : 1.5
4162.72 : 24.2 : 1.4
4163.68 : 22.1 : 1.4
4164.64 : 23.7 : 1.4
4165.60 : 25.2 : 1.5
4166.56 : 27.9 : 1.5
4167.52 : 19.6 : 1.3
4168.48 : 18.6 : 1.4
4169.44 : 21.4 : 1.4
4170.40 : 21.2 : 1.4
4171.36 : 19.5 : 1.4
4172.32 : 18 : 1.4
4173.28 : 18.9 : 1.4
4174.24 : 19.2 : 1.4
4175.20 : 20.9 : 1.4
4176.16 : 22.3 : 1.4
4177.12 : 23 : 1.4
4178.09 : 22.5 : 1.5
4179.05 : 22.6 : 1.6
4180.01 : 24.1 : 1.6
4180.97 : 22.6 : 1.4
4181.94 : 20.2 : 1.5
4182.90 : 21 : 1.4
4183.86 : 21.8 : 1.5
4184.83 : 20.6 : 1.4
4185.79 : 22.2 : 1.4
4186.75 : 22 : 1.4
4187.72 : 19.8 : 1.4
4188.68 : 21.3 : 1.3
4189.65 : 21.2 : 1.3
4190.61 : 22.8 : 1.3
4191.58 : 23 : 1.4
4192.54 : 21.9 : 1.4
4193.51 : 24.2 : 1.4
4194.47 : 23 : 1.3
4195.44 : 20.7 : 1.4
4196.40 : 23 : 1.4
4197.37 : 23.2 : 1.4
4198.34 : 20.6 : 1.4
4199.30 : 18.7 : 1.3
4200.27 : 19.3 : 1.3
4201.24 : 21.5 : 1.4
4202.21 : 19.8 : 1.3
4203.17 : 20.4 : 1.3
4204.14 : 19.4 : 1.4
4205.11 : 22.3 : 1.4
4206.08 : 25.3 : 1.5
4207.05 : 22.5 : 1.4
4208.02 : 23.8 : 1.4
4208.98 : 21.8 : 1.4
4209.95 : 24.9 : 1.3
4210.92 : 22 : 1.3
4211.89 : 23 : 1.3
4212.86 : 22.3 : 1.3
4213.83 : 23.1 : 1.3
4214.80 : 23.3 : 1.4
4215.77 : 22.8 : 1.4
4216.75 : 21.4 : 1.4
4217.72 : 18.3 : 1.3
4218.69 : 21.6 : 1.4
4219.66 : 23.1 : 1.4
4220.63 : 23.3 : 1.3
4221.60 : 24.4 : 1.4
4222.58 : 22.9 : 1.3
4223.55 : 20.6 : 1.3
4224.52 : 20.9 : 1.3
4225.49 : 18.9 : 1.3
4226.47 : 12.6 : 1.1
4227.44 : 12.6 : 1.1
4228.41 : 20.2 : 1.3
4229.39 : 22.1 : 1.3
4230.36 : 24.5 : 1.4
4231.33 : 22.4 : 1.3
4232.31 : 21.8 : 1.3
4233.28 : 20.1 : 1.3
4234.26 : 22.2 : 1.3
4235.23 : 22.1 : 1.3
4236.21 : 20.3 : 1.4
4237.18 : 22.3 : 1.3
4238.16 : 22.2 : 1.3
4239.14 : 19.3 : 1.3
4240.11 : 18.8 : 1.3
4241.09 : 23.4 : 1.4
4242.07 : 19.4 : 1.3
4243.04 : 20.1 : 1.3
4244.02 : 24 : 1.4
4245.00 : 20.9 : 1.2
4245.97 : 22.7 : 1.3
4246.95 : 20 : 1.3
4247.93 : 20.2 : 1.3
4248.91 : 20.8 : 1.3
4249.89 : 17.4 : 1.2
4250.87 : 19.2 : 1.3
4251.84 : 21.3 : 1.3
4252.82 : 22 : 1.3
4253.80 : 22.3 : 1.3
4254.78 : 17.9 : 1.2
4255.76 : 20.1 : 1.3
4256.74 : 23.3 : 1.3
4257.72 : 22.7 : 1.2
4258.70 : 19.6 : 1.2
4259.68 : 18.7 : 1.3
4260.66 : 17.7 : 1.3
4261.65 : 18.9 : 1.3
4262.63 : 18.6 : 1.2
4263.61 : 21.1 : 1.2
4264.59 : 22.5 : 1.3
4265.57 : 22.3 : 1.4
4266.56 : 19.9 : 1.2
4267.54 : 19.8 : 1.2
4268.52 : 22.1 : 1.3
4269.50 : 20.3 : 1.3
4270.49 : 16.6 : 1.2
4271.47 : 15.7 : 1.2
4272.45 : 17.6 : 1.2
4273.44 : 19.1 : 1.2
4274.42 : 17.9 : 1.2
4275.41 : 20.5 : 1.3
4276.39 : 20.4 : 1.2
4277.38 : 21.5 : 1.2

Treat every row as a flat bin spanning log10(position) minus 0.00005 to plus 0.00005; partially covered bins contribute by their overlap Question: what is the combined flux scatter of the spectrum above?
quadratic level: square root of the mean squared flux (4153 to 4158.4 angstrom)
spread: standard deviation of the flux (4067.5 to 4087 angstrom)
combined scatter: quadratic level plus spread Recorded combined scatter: 24.5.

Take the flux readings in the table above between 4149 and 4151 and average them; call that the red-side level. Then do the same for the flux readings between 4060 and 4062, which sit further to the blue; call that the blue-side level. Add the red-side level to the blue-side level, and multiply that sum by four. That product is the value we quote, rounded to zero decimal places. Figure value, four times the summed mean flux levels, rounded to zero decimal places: 184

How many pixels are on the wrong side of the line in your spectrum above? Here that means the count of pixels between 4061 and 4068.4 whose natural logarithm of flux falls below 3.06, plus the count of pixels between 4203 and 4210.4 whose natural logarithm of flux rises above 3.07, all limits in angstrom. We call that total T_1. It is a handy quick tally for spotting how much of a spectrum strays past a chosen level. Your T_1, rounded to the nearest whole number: 12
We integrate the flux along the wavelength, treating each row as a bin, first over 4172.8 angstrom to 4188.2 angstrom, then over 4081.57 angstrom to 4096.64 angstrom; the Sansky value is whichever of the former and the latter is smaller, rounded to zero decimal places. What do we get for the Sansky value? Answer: 331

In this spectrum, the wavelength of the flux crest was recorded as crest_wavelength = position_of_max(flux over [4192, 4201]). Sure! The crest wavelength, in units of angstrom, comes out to 4193.51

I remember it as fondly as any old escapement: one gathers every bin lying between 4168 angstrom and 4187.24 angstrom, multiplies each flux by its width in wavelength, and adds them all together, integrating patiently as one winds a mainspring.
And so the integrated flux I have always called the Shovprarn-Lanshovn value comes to 407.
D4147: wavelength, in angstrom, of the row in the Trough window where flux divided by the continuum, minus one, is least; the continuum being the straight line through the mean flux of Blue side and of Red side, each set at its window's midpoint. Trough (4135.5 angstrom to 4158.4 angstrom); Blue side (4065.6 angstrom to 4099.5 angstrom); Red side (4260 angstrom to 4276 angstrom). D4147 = 4143.60 angstrom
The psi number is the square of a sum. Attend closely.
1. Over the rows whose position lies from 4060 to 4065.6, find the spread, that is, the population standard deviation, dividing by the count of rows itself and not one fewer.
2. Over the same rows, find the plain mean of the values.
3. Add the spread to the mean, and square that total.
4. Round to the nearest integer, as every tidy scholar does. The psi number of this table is 567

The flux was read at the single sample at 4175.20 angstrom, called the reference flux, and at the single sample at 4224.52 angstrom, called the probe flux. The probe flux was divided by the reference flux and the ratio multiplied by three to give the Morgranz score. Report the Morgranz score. 3.00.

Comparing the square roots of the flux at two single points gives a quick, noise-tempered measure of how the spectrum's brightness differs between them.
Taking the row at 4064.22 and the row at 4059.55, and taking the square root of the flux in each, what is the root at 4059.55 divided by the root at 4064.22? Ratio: 1.13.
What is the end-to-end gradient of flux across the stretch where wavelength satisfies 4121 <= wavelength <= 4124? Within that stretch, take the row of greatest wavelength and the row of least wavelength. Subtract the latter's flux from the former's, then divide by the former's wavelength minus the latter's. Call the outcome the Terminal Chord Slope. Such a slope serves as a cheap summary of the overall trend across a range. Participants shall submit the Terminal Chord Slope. 1.8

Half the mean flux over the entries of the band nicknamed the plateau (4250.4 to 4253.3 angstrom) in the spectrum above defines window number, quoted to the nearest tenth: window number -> 10.4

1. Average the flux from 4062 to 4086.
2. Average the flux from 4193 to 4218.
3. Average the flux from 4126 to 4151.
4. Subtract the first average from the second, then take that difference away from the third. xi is 21.7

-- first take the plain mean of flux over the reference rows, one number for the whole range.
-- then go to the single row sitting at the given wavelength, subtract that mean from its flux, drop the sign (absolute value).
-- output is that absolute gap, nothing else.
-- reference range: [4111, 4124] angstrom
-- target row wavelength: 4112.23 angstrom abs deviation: 1.0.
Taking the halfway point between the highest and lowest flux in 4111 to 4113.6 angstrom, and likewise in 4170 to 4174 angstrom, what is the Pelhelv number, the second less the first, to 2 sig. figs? -1.6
